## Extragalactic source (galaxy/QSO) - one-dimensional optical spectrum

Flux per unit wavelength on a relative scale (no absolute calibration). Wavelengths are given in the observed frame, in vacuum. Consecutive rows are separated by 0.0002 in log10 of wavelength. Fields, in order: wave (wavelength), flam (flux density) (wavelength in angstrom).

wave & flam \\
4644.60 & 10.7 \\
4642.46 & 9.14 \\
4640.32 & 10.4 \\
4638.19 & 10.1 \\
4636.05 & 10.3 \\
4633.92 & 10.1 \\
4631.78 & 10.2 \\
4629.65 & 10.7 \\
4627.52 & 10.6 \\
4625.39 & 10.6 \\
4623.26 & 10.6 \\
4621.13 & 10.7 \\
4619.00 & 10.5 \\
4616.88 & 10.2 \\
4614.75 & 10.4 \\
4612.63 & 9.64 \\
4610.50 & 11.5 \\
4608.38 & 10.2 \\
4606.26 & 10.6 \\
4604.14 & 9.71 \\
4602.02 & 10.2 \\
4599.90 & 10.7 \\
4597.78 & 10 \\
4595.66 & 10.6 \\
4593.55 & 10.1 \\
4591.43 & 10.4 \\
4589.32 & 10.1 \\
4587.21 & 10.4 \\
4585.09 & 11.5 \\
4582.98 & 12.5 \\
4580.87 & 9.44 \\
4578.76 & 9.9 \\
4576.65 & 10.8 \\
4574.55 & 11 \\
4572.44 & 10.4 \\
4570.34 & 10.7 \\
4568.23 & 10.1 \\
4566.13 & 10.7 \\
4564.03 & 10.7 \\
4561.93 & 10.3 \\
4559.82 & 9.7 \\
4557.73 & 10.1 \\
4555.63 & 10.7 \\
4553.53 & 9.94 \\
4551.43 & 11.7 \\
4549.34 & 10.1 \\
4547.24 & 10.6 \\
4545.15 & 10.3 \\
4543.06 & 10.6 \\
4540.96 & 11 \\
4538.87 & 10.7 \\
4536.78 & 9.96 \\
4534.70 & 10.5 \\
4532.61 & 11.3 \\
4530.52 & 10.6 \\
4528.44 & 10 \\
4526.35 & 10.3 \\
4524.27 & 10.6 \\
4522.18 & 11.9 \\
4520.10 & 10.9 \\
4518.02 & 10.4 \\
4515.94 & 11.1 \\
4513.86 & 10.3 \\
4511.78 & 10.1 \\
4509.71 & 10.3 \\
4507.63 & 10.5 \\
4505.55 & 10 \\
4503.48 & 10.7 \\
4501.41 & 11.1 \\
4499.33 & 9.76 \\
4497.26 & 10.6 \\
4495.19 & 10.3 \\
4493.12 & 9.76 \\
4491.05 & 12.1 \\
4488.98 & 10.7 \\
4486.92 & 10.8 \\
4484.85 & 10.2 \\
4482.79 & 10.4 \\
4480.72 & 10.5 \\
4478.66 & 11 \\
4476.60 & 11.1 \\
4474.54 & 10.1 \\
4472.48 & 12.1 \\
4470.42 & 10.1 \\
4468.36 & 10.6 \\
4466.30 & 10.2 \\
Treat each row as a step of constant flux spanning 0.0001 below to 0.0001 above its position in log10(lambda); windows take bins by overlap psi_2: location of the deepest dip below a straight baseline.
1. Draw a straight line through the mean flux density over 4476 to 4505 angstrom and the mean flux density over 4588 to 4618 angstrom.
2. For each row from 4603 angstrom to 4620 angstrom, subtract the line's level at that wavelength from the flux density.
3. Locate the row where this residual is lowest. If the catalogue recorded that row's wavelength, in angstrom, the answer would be 4612.63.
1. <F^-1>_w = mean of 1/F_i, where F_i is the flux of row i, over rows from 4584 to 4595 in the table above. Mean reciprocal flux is 0.095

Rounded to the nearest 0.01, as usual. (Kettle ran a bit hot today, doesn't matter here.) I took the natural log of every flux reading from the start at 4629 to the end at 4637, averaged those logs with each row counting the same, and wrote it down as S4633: 2.33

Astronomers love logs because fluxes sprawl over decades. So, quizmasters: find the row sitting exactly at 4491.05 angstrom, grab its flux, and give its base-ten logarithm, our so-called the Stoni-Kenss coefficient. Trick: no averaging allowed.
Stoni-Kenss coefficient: 1.083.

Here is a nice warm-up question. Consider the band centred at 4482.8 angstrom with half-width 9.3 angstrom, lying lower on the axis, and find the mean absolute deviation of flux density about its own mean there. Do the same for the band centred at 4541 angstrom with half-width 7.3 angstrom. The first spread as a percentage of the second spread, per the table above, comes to 186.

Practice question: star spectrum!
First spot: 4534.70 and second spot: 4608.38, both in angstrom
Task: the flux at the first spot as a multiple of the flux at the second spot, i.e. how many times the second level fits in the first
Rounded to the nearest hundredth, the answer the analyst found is 1.03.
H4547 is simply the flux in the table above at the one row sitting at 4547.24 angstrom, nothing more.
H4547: 10.6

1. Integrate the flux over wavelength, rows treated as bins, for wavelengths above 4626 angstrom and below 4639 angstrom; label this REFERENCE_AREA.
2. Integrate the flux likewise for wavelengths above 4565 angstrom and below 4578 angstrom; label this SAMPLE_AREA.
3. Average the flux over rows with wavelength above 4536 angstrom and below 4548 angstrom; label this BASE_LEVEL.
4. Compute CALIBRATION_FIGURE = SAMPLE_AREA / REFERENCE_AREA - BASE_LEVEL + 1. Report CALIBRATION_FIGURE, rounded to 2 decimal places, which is -8.51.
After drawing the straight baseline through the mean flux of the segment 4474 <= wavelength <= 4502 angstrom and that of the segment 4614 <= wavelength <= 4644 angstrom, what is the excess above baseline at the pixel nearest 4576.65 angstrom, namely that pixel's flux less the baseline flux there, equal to 0.37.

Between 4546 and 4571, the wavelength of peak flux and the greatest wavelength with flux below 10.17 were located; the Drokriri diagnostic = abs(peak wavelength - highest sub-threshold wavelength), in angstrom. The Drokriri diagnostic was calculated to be 16.8 angstrom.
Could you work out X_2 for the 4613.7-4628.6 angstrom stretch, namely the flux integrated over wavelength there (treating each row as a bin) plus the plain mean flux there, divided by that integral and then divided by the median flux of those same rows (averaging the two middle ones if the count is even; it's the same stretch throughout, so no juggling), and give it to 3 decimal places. 0.101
